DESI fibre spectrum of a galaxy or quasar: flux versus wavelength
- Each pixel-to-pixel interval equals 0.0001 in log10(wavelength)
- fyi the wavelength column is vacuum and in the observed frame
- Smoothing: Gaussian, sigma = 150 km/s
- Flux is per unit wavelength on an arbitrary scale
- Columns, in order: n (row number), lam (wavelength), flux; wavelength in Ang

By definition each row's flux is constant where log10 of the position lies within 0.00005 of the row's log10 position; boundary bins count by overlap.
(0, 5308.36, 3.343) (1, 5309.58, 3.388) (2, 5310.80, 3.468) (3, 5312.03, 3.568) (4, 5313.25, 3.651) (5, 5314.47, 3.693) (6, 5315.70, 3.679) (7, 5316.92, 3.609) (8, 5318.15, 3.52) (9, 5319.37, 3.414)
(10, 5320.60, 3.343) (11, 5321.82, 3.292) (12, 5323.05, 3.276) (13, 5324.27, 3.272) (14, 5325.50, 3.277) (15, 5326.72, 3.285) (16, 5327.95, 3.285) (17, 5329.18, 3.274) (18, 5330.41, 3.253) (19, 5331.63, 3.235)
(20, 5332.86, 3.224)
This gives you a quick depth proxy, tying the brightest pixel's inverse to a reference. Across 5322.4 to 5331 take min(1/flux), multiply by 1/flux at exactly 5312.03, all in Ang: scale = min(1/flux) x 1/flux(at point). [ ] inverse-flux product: 0.085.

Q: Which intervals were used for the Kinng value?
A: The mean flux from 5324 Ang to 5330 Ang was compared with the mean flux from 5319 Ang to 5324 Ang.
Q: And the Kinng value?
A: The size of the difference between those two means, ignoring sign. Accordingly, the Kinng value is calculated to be 0.05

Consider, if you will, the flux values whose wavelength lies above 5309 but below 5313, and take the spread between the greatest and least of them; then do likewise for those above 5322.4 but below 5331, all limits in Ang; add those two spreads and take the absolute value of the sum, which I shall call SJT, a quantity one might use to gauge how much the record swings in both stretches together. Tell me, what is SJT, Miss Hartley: 0.2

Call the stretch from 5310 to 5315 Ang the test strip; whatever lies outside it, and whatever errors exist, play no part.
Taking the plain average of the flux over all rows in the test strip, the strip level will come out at 3.6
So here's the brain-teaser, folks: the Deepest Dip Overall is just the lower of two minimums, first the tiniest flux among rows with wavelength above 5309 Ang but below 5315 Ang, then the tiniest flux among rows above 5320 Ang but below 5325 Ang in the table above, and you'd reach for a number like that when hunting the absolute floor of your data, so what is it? 3.27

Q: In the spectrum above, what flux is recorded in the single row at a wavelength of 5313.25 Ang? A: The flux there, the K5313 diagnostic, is 3.651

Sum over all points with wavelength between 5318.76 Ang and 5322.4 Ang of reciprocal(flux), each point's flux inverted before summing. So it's 0.90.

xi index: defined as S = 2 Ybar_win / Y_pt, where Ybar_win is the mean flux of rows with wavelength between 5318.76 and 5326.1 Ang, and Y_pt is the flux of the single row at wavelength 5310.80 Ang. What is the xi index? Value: 1.91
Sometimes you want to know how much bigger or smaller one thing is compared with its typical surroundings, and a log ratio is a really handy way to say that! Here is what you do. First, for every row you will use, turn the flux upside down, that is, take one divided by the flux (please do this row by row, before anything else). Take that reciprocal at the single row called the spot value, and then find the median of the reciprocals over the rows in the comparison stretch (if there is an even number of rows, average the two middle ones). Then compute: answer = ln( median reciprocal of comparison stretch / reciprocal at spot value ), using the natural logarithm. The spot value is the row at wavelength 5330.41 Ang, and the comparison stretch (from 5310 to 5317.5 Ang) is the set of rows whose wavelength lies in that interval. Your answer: -0.11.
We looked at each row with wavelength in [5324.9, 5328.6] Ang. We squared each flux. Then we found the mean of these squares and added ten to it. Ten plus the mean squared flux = 20.8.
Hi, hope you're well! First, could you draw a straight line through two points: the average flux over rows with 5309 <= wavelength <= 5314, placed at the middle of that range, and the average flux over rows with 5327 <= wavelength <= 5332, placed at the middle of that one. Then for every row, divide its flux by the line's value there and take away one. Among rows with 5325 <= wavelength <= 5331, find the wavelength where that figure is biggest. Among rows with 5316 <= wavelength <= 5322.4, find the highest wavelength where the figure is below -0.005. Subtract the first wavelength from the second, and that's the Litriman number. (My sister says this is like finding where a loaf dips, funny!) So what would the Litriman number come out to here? -7.4 Ang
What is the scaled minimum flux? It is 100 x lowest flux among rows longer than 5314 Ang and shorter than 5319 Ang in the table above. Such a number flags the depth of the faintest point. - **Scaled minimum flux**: 352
